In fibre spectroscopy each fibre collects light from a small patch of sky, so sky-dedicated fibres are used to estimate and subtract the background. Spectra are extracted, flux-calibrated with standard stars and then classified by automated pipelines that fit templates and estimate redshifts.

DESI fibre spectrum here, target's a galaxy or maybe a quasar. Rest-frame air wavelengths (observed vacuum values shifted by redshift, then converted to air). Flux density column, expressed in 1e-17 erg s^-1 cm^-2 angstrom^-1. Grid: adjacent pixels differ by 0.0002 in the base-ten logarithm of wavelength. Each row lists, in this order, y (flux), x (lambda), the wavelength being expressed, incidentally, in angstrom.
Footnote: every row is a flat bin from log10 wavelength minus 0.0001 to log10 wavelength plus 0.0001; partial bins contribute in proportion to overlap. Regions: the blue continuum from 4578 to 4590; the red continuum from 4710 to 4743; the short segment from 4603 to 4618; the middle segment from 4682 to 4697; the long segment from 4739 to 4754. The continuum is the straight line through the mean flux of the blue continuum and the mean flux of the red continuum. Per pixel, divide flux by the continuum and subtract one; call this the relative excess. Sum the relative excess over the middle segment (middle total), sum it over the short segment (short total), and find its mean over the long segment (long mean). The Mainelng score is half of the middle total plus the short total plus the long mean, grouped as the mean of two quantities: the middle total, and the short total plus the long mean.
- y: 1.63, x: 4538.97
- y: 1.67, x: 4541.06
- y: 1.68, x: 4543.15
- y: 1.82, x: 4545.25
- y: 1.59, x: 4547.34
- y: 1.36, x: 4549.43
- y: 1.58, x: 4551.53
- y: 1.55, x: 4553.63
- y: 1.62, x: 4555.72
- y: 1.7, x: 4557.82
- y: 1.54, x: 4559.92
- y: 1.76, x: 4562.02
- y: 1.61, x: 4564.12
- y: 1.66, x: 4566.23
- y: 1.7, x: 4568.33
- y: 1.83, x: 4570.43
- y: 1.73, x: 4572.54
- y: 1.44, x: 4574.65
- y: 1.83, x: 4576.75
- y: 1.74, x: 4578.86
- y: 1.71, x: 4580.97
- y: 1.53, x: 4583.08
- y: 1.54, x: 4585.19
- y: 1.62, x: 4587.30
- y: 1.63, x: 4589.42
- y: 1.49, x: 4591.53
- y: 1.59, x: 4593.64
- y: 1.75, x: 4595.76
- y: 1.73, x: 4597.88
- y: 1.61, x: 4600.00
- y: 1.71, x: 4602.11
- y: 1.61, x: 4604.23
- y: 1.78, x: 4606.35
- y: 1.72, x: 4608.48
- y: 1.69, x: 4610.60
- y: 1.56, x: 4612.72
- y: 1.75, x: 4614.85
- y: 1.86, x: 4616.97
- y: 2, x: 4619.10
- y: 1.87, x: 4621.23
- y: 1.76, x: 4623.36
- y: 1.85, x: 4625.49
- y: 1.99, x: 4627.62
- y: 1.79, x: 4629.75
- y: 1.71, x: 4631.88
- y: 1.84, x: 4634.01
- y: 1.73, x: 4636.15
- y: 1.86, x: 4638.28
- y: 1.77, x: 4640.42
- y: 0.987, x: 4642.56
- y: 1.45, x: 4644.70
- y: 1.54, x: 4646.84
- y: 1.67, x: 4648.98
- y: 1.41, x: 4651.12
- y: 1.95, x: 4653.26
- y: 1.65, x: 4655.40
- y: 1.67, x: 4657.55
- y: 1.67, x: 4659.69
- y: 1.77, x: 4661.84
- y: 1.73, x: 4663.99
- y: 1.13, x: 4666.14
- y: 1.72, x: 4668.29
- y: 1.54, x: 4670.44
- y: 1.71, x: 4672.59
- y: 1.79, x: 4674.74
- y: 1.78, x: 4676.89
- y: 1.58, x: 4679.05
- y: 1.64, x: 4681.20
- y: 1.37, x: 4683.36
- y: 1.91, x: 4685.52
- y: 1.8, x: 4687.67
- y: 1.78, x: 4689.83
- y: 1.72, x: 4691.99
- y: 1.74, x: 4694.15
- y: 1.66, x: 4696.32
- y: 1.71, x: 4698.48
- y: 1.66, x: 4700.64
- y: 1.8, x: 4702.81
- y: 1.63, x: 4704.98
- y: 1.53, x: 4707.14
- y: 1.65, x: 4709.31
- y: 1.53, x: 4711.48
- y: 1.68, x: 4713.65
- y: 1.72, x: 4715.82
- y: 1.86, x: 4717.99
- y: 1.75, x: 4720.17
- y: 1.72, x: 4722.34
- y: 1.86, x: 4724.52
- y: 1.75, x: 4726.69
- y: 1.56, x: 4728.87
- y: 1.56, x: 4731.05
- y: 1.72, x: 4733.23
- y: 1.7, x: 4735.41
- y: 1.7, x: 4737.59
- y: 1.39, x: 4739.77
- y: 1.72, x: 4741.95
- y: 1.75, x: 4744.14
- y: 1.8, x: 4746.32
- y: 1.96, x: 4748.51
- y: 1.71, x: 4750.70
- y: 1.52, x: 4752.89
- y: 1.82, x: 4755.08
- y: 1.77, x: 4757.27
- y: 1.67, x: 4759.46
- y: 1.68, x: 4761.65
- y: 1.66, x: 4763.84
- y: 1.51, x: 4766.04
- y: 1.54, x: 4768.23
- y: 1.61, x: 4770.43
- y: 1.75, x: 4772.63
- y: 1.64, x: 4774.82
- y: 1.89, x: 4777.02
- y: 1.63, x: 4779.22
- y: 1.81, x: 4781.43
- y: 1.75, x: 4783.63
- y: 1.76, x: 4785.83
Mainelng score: 0.25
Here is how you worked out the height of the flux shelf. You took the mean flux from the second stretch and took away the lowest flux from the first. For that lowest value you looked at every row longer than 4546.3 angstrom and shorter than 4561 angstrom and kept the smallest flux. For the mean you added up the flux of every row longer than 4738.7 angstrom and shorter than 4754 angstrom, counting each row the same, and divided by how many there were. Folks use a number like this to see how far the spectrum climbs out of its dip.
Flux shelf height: 0.3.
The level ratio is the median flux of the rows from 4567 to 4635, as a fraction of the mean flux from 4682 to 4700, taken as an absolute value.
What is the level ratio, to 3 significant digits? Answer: 1.01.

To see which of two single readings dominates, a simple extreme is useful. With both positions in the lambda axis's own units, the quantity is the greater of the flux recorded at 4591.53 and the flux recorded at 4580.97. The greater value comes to 1.71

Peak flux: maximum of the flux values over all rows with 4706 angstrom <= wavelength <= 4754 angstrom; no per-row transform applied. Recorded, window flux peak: 1.96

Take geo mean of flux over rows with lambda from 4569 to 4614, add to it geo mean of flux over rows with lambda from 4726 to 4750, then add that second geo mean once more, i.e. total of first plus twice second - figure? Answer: 5.03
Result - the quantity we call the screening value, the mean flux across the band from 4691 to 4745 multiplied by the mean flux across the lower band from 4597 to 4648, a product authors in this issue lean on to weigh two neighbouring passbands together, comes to 2.89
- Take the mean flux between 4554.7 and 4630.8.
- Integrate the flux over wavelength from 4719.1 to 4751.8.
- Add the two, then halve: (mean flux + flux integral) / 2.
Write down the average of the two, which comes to 29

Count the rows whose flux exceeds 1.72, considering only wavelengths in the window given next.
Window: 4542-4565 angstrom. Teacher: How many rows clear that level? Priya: 2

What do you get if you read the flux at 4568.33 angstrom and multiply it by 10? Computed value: 17.0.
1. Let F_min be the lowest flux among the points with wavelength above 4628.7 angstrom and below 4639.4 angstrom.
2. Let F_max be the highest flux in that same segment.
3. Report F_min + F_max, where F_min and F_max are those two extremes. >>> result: 3.6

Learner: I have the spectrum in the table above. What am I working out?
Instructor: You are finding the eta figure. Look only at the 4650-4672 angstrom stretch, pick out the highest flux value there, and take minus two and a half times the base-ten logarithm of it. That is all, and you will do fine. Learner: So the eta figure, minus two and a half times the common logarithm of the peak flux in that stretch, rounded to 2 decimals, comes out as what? -0.73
